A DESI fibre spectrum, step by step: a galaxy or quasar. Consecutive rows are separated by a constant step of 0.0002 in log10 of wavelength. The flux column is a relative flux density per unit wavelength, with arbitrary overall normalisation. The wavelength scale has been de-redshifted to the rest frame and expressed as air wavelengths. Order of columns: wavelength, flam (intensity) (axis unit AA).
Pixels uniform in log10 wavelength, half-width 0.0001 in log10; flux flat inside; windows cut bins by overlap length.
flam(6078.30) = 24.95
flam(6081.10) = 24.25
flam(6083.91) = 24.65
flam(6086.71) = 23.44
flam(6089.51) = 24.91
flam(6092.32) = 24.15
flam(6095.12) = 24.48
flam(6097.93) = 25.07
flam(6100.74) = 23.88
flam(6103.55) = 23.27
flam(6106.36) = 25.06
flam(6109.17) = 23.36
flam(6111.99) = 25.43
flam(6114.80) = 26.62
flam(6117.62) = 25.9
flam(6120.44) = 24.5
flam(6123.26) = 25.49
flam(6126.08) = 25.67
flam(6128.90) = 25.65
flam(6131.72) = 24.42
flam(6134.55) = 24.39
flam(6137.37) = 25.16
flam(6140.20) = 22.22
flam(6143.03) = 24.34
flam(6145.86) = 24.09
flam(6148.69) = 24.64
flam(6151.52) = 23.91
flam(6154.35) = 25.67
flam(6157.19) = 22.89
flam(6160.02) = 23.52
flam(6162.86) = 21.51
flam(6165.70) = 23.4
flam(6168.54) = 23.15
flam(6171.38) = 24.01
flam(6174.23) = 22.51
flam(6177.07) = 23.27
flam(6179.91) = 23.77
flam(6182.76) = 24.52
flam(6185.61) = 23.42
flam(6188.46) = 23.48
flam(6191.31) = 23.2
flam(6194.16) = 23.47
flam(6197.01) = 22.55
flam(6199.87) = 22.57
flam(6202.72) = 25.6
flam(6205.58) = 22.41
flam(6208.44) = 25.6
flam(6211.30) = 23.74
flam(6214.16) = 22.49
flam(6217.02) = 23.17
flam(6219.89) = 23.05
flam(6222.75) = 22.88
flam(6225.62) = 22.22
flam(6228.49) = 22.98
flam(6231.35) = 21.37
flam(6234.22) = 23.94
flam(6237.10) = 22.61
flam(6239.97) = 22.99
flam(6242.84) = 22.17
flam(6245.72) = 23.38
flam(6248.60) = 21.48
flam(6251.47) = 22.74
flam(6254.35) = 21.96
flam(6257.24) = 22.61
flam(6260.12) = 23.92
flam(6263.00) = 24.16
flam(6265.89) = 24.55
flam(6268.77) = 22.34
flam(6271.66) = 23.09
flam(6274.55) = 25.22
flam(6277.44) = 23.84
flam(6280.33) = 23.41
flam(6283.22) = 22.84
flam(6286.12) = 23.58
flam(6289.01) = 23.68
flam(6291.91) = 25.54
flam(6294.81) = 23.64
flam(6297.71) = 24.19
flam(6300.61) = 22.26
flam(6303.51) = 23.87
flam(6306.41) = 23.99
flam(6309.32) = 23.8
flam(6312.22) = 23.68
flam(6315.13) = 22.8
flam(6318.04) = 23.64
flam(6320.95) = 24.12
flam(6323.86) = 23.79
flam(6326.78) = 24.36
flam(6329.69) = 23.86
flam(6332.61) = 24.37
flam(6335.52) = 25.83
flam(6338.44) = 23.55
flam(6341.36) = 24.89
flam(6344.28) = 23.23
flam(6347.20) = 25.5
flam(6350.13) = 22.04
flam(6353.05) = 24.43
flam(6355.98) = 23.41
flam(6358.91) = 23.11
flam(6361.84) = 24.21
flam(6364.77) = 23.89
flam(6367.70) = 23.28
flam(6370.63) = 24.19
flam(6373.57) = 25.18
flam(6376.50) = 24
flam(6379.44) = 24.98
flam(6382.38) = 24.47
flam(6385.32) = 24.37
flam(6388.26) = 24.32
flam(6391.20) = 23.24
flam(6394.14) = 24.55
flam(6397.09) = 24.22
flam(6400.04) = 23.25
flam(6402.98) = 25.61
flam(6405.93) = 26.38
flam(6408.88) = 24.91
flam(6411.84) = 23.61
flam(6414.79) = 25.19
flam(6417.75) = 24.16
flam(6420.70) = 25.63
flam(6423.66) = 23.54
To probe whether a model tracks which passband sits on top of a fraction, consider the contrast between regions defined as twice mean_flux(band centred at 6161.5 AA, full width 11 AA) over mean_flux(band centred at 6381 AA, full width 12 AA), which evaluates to 1.87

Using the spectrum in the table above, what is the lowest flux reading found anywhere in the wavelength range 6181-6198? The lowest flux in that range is 22.55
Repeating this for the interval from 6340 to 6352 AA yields 22.04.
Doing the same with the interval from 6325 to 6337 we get 23.86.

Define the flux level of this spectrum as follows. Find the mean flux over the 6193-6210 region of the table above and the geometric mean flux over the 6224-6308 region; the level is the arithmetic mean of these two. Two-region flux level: 23.5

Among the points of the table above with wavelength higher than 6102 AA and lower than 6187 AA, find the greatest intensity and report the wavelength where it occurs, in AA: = 6114.80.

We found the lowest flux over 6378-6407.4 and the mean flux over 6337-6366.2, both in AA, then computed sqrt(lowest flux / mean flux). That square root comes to 0.988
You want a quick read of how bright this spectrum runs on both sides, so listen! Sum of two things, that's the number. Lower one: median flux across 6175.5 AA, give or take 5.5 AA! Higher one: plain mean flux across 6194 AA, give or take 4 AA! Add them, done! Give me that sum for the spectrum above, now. 46.6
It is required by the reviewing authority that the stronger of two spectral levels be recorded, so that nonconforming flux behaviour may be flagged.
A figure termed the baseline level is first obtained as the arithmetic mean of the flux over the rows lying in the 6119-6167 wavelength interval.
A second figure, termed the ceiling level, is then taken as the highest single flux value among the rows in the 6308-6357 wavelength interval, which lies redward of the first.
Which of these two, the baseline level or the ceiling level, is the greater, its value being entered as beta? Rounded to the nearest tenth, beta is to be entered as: 25.8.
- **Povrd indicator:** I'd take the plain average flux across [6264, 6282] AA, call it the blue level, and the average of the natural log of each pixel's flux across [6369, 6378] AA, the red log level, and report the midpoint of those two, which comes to 13.47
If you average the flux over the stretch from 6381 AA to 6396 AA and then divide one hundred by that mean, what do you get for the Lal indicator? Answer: 4.13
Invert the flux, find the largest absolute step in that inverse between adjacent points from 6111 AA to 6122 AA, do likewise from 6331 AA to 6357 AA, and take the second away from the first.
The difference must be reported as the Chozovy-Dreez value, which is -0.0040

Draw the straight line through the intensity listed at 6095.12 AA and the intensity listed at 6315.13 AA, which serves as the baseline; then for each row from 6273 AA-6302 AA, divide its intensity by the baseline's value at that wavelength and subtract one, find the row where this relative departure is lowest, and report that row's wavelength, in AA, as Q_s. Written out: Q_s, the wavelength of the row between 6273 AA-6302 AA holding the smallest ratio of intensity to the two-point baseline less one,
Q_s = 6300.61 AA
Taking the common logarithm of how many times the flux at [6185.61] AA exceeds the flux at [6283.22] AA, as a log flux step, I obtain 0.011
